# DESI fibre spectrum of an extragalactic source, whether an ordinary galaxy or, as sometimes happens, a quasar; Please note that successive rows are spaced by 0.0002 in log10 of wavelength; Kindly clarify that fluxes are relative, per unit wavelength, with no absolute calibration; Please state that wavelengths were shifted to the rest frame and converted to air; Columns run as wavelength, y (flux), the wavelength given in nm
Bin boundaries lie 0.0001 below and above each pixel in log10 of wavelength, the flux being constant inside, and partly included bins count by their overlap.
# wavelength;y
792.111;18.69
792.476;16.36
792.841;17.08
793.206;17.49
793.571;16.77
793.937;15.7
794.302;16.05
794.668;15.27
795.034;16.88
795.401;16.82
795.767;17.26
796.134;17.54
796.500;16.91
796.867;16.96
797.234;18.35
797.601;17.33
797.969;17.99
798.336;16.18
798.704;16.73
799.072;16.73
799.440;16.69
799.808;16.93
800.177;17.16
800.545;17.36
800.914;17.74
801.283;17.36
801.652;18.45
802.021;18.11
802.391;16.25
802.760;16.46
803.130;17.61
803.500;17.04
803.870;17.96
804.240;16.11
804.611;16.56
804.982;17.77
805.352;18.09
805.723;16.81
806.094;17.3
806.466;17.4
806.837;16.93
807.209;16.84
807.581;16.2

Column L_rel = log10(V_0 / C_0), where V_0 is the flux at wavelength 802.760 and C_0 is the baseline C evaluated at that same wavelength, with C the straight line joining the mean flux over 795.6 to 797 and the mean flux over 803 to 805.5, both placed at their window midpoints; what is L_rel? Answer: -0.021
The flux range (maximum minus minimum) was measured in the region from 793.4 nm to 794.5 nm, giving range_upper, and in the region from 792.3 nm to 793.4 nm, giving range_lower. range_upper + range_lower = 2.2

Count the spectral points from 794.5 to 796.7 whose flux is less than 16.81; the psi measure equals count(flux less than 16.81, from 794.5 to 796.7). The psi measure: 1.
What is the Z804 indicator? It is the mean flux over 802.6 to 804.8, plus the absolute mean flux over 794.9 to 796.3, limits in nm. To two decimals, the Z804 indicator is 34.08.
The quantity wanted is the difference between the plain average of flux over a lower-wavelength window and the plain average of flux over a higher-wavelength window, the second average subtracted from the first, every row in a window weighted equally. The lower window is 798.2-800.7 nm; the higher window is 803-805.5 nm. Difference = -0.5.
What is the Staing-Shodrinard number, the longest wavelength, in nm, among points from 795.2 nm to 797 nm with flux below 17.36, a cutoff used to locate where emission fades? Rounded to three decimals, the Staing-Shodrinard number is 796.867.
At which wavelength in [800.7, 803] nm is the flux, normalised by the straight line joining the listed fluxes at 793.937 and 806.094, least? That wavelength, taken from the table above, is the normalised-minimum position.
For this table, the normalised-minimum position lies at 802.391 nm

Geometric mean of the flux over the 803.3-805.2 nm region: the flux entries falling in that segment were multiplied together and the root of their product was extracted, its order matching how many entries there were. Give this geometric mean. 17.1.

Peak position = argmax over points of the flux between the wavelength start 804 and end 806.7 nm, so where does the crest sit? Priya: 805.352 nm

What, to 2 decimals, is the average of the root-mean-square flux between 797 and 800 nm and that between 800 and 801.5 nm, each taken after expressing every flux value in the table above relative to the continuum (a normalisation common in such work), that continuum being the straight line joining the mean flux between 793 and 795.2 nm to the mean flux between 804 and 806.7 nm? 1.03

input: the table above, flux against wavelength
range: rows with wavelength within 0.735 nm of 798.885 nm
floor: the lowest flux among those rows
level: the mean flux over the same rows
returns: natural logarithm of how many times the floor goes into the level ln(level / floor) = 0.025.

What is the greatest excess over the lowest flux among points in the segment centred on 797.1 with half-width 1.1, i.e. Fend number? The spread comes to 1.4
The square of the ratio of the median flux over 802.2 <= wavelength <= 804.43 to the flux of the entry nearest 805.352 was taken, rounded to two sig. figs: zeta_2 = 0.86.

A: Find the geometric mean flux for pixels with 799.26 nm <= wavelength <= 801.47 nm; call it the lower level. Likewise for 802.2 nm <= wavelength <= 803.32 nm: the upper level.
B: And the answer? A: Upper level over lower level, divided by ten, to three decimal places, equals 0.097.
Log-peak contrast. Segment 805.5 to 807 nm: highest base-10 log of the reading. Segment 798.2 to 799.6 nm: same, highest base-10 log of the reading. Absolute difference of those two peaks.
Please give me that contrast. 0.017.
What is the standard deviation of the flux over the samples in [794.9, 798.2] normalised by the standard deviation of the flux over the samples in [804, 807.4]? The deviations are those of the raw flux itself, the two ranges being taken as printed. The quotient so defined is 0.9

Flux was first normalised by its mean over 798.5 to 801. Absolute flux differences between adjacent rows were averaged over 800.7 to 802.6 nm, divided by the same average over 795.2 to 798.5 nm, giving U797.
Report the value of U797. 1.2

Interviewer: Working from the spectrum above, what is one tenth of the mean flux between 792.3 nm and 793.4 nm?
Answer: 1.70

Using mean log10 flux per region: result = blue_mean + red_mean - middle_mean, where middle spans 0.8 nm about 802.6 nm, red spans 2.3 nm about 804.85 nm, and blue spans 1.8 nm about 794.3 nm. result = 1.23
